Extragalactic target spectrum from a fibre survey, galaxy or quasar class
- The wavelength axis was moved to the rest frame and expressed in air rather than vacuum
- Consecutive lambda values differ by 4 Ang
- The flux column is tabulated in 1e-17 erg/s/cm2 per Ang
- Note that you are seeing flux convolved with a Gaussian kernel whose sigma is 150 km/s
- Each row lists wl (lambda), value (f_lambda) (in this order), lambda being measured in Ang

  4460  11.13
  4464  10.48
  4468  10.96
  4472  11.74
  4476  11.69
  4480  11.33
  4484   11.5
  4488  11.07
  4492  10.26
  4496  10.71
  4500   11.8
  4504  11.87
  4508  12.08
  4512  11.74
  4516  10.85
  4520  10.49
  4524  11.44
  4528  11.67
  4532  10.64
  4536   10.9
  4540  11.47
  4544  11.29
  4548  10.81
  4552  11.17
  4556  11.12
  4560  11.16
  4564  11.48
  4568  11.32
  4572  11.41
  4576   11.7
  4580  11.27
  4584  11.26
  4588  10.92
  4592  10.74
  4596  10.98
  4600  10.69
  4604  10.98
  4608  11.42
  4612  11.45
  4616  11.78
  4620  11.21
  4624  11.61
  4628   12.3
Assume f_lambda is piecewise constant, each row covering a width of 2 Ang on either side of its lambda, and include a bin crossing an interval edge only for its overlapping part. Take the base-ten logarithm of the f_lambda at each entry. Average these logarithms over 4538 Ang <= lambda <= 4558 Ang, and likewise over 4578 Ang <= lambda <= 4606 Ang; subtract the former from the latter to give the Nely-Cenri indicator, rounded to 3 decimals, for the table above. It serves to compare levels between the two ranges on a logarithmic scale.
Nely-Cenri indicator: -0.008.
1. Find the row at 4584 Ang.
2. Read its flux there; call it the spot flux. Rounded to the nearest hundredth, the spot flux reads 11.26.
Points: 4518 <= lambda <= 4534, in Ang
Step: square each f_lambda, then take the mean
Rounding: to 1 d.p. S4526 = 122.6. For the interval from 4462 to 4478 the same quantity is 126.1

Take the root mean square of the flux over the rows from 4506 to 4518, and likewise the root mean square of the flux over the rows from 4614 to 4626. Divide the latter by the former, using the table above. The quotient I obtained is 1.00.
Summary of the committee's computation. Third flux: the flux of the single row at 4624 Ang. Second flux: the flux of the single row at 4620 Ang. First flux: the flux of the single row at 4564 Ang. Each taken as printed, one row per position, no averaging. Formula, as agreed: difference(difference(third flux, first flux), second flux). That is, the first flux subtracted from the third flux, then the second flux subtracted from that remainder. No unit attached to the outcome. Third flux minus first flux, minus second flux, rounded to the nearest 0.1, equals -11.1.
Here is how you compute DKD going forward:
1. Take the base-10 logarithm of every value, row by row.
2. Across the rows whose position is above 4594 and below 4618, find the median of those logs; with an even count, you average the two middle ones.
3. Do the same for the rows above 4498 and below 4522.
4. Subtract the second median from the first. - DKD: -0.022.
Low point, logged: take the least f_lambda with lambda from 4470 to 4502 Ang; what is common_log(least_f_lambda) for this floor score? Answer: 1.01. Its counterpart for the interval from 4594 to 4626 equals 1.03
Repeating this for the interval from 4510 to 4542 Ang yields 1.02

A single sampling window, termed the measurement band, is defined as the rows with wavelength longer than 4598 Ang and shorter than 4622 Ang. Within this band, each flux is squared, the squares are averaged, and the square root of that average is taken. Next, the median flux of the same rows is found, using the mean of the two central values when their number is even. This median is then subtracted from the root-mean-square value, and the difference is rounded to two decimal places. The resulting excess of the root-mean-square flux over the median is -0.05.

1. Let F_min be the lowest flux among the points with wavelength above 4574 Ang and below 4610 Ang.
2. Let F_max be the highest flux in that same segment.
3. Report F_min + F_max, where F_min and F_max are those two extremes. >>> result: 22.4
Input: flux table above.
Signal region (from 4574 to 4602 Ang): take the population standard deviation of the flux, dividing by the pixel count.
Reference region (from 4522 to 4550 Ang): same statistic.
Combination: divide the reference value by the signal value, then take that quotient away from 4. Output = 2.9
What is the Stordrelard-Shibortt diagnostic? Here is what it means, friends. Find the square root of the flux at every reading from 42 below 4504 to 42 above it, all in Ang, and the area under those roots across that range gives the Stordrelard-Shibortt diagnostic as 282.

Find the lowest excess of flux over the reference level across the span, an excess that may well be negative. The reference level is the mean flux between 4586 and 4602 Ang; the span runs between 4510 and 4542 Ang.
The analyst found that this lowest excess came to -0.34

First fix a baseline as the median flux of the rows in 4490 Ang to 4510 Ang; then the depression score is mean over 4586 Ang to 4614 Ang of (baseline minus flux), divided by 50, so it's 0.0155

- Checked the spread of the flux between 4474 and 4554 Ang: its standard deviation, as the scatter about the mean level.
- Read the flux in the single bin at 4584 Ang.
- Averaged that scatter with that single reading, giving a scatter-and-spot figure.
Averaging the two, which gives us 5.88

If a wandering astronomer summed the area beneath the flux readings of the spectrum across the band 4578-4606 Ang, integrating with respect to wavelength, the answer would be 307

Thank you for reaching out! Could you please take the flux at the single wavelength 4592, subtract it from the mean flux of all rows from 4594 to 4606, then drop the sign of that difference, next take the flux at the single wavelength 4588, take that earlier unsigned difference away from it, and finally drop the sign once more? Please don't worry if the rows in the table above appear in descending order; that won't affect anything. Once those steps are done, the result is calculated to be 10.8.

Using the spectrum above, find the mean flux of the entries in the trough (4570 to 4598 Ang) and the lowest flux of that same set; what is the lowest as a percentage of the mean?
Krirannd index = 96.0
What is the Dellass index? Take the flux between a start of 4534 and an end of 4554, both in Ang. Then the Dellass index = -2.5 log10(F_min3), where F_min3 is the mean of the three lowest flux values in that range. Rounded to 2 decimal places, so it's -2.60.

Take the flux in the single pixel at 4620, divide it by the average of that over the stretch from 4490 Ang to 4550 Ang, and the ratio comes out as 1.00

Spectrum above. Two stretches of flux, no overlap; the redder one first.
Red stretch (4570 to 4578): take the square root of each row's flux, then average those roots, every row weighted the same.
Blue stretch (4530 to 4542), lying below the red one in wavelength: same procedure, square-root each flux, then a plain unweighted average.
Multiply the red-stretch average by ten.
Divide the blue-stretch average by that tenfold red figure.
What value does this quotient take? 0.0976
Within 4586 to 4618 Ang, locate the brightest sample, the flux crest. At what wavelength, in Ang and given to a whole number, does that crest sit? 4616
